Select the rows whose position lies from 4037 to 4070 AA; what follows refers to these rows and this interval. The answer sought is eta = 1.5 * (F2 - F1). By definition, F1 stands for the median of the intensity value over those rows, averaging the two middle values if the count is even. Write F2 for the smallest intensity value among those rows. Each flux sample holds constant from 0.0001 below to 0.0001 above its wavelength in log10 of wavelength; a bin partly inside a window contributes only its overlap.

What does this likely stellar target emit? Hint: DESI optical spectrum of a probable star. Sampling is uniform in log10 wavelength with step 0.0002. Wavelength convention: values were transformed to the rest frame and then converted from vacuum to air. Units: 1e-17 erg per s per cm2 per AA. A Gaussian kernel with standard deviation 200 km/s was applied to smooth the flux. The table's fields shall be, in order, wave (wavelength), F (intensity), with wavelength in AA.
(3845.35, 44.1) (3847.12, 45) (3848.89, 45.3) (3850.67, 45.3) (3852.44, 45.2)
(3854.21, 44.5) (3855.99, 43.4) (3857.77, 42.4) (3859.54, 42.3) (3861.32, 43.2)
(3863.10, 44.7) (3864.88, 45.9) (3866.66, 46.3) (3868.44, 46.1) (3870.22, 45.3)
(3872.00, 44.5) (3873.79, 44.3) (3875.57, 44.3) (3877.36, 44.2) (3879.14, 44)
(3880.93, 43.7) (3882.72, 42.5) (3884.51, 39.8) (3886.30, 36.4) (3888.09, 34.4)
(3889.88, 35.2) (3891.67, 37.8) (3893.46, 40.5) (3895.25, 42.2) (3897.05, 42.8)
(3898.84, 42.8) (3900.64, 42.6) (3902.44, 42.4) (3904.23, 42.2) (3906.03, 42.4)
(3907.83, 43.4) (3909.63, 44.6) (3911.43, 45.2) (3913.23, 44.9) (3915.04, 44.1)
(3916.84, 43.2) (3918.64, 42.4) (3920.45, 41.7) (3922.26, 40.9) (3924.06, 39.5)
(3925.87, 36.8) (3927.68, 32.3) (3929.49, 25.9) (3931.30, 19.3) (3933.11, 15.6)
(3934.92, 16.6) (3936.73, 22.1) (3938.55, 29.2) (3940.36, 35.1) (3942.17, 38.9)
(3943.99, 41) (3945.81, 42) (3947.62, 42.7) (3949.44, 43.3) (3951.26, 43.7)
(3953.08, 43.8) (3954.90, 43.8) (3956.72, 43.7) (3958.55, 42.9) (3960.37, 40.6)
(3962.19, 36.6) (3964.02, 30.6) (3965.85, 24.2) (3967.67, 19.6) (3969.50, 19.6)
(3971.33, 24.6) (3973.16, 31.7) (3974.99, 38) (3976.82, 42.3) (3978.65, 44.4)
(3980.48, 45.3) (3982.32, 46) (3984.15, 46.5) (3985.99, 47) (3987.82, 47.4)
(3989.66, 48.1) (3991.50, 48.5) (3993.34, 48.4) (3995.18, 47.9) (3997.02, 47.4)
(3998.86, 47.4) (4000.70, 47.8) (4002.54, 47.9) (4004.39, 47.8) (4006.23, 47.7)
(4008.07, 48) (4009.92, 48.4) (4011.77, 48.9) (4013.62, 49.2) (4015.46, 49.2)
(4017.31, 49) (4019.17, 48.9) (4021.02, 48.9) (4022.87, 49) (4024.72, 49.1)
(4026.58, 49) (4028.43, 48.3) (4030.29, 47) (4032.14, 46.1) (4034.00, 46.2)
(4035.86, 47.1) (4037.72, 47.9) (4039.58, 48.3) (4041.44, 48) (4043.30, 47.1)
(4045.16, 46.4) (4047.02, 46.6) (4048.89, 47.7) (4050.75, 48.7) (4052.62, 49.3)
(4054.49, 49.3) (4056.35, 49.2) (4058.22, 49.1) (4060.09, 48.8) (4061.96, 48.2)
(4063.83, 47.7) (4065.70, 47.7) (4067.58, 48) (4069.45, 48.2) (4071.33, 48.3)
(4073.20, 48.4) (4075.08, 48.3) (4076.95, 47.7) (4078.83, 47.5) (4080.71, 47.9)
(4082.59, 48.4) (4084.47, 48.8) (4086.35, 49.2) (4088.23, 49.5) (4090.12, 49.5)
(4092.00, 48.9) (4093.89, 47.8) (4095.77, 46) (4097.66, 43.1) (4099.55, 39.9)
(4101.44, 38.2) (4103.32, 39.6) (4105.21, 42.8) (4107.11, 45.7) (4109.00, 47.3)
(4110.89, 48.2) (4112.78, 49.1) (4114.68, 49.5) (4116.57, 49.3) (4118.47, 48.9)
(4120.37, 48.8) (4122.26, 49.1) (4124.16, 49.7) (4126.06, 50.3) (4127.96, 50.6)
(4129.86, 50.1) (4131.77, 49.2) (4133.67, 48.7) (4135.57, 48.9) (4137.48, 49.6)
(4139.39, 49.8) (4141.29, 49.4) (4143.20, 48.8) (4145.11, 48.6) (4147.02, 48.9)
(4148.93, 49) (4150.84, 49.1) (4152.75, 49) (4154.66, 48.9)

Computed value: -3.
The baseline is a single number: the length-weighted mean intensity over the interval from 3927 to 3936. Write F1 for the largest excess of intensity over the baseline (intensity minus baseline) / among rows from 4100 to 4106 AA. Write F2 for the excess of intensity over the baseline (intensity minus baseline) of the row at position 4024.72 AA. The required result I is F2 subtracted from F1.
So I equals -6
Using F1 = 21.1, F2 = 27.4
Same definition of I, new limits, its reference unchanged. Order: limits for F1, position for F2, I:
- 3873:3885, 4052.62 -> -5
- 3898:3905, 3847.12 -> -2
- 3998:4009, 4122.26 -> -1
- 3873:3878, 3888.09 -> 10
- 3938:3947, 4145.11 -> -7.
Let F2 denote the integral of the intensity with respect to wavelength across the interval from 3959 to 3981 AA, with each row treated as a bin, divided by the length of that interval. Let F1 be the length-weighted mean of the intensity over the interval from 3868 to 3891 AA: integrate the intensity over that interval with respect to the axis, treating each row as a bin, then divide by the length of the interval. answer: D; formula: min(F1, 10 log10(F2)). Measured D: 15.2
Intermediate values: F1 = 41.8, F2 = 33.1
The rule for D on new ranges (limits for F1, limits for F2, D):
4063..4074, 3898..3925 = 16.3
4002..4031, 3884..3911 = 16.1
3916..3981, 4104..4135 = 16.9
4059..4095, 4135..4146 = 16.9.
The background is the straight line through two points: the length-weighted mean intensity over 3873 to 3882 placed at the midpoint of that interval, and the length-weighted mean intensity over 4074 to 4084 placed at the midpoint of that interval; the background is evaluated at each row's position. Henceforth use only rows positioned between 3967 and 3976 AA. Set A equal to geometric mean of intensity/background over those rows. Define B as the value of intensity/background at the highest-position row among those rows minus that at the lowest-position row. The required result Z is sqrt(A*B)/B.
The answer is 1.2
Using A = 0.56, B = 0.40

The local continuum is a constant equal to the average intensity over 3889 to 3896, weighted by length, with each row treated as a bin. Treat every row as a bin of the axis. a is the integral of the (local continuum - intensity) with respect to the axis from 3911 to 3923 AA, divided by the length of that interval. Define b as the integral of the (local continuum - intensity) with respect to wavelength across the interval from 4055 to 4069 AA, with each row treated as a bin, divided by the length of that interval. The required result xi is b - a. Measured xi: -5.3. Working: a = -4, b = -10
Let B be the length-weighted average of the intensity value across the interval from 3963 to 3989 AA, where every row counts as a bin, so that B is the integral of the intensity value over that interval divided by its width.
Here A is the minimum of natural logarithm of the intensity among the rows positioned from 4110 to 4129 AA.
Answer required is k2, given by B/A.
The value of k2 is 9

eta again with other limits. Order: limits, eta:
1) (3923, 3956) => -33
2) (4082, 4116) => -15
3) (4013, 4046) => -3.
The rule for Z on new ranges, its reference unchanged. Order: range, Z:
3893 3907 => 5.0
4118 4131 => 7.1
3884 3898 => 3.7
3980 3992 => 4.0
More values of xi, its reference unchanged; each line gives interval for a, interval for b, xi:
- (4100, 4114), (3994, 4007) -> -3.4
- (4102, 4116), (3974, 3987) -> 1.7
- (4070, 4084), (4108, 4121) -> -0.6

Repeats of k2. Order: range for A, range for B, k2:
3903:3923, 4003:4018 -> 13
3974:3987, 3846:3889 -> 12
